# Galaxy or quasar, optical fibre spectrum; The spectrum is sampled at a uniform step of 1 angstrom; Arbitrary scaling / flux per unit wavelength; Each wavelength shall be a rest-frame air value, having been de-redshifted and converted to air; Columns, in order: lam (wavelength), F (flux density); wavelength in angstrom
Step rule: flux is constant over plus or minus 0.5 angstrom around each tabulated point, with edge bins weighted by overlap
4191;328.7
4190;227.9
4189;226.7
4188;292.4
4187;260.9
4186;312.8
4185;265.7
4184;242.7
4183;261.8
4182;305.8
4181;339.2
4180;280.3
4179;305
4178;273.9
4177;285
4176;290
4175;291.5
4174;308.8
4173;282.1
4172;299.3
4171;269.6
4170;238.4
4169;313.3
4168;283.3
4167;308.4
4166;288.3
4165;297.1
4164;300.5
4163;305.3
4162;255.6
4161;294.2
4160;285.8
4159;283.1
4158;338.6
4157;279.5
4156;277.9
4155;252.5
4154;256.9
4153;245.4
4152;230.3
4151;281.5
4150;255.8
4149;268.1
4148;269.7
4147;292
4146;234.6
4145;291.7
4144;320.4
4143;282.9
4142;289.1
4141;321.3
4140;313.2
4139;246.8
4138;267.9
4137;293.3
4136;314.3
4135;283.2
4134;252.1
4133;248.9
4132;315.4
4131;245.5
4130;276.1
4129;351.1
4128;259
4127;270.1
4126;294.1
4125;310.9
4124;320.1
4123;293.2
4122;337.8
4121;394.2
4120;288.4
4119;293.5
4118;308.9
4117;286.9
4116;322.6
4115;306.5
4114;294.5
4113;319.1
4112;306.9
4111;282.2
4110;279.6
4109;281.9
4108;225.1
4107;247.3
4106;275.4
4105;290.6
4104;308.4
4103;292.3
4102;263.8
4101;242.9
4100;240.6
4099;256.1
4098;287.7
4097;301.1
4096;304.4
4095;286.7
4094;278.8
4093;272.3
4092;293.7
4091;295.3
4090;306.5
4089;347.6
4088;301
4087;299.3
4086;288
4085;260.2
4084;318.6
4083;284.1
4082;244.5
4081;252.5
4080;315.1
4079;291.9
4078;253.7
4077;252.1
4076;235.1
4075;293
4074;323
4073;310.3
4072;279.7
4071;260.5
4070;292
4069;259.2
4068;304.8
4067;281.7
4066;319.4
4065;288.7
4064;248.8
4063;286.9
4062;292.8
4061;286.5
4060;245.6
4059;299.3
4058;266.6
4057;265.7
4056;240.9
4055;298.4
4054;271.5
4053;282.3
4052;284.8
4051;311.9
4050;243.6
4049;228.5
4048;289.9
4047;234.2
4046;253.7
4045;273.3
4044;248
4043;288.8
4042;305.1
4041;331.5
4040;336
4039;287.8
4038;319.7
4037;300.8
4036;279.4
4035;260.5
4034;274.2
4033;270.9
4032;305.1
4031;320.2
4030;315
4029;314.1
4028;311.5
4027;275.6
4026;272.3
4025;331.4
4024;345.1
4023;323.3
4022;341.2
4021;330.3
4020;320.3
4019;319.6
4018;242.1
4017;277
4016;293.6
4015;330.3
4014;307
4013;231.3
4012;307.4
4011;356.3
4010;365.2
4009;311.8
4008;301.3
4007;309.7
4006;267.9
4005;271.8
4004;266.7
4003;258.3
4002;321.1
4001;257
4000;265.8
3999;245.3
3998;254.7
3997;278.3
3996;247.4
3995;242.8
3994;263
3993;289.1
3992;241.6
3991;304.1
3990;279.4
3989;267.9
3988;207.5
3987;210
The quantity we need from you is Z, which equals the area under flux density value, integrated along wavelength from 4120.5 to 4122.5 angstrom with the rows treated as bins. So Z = 732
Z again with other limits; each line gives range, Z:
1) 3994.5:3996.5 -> 490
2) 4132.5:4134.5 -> 501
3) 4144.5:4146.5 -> 526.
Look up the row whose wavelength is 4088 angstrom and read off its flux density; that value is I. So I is 301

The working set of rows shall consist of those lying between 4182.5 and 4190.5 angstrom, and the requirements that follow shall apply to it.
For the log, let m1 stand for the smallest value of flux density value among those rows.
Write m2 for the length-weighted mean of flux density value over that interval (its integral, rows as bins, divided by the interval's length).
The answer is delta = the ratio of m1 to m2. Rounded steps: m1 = 226.7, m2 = 261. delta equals 0.87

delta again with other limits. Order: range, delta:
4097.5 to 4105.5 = 0.88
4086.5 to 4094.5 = 0.91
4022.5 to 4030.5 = 0.88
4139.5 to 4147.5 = 0.80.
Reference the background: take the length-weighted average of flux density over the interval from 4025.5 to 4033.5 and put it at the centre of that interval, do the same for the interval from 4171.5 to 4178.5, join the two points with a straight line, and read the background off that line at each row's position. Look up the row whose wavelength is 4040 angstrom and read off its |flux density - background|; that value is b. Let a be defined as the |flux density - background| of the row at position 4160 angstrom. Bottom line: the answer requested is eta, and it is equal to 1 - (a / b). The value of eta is 1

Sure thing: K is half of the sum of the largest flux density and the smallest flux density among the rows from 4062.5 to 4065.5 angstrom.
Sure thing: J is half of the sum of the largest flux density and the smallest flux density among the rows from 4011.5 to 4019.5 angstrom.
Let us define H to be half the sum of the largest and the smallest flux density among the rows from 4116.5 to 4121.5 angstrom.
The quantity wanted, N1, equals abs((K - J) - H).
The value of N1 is 353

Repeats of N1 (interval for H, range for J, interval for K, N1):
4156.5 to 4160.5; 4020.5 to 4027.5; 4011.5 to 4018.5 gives 337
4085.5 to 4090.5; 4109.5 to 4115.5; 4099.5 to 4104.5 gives 343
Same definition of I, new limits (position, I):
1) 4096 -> 304.4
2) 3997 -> 278.3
